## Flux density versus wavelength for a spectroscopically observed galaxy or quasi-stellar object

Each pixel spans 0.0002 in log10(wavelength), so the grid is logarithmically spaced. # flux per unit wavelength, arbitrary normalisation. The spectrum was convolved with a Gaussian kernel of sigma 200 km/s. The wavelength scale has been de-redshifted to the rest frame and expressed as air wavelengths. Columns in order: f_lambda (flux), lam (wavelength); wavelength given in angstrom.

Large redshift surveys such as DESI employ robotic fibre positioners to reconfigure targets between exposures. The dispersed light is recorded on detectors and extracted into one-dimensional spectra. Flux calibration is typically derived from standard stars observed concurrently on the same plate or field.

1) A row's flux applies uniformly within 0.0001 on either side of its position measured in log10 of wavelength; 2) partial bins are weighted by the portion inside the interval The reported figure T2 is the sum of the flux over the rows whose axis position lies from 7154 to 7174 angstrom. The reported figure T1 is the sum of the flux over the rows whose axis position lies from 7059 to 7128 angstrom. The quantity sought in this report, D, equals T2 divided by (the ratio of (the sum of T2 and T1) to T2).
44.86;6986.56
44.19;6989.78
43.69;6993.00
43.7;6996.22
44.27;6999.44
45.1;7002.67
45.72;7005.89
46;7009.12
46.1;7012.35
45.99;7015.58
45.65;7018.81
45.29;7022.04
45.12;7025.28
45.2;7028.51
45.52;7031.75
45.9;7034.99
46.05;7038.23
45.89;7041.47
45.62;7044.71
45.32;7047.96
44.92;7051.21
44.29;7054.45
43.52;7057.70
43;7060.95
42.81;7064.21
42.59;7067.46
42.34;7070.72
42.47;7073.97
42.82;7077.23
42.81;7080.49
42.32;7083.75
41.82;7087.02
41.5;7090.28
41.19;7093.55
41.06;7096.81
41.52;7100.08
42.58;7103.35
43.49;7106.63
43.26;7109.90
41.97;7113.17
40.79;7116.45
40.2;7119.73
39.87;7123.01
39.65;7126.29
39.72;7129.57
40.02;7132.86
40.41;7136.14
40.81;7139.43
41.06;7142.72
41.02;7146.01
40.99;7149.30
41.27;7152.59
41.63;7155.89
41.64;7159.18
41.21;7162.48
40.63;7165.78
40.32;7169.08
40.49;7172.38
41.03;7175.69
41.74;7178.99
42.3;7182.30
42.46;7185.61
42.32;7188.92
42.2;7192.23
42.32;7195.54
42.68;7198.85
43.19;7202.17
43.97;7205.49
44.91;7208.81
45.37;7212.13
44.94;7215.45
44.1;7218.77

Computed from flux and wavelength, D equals 54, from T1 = 880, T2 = 246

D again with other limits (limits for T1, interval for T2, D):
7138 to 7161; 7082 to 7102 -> 116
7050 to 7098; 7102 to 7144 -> 243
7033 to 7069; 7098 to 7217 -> 1134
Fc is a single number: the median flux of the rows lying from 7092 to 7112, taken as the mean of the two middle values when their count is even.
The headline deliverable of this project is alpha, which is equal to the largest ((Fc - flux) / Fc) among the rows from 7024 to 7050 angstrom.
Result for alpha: -0.07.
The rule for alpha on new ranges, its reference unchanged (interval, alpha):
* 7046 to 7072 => -0.01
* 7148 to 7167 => 0.03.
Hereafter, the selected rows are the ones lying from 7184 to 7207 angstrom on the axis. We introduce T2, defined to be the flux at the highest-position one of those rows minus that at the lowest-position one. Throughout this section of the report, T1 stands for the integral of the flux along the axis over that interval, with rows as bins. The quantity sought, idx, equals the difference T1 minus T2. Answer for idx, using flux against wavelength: 981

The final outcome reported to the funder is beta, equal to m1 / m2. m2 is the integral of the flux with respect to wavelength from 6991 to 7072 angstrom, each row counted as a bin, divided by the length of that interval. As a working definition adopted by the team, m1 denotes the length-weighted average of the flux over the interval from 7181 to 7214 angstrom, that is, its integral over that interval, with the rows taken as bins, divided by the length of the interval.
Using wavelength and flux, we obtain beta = 0.964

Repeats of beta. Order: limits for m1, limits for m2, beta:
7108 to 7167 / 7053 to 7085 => 0.954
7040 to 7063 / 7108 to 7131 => 1.092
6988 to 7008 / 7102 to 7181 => 1.083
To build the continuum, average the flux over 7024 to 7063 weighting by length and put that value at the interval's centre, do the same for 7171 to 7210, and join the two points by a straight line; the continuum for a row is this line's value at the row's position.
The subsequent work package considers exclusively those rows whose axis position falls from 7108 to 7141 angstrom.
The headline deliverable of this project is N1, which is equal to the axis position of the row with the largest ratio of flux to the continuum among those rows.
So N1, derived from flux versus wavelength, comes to 7109.90 angstrom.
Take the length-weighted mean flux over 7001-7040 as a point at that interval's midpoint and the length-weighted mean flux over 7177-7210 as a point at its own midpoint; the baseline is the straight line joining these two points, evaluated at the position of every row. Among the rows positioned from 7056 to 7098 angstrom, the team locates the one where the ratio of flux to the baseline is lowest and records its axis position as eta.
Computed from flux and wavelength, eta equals 7096.81 angstrom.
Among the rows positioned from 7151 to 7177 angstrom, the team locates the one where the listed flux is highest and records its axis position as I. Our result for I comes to 7159.18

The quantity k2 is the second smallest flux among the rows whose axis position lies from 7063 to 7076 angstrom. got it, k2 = 42.47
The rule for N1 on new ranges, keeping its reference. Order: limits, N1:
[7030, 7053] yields 7038.23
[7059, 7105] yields 7103.35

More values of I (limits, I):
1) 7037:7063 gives 7038.23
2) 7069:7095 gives 7077.23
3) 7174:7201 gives 7198.85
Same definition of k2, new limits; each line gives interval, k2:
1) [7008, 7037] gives 45.2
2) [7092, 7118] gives 41.06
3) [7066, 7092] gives 41.82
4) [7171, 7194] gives 41.03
